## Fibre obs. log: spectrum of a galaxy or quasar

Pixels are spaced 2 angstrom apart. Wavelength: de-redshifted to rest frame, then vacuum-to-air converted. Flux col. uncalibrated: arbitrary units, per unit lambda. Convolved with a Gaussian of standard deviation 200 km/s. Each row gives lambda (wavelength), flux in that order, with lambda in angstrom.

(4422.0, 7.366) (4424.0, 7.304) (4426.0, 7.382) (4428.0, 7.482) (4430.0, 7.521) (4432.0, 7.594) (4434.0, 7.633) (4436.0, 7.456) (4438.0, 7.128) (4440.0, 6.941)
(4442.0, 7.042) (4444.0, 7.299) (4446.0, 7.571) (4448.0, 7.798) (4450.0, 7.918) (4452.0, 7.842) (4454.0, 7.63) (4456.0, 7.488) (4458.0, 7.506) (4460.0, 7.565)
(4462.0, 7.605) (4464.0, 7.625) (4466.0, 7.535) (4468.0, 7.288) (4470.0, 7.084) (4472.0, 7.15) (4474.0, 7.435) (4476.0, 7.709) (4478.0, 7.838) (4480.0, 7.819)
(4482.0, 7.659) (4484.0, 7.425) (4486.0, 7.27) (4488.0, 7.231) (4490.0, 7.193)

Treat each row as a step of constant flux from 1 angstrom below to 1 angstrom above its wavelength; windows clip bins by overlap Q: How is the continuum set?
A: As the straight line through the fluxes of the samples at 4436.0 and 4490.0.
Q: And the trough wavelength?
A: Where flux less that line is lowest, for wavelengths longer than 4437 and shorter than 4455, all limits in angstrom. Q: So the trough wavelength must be 4440.0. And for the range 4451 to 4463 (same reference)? 4456.0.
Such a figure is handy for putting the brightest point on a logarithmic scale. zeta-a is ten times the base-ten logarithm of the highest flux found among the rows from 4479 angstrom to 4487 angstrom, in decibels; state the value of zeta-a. 8.93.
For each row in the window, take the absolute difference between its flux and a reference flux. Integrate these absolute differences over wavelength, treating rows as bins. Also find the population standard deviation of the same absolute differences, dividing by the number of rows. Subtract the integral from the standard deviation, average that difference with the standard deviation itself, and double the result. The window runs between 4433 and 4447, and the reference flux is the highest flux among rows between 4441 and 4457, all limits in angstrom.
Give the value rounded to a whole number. -8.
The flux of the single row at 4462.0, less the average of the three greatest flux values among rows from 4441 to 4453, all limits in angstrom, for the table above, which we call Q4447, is -0.2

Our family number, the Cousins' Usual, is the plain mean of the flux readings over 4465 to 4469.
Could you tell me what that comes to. 7.41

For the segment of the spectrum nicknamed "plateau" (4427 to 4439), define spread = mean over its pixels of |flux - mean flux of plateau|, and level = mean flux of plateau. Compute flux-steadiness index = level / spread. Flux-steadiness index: 63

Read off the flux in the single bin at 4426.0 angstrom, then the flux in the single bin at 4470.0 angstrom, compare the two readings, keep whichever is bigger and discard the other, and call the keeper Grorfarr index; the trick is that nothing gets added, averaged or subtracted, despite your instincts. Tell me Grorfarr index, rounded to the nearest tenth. 7.4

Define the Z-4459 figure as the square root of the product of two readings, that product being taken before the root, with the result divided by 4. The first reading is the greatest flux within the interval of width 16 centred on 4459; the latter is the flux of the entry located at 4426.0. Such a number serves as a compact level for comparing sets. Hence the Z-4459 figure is 1.902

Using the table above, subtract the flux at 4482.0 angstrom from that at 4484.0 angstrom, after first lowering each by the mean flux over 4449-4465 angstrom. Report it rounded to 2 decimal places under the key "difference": -0.23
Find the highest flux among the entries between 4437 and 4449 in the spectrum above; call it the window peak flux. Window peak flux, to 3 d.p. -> 7.798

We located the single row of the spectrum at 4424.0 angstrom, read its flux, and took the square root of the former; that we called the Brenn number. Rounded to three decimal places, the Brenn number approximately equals 2.703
